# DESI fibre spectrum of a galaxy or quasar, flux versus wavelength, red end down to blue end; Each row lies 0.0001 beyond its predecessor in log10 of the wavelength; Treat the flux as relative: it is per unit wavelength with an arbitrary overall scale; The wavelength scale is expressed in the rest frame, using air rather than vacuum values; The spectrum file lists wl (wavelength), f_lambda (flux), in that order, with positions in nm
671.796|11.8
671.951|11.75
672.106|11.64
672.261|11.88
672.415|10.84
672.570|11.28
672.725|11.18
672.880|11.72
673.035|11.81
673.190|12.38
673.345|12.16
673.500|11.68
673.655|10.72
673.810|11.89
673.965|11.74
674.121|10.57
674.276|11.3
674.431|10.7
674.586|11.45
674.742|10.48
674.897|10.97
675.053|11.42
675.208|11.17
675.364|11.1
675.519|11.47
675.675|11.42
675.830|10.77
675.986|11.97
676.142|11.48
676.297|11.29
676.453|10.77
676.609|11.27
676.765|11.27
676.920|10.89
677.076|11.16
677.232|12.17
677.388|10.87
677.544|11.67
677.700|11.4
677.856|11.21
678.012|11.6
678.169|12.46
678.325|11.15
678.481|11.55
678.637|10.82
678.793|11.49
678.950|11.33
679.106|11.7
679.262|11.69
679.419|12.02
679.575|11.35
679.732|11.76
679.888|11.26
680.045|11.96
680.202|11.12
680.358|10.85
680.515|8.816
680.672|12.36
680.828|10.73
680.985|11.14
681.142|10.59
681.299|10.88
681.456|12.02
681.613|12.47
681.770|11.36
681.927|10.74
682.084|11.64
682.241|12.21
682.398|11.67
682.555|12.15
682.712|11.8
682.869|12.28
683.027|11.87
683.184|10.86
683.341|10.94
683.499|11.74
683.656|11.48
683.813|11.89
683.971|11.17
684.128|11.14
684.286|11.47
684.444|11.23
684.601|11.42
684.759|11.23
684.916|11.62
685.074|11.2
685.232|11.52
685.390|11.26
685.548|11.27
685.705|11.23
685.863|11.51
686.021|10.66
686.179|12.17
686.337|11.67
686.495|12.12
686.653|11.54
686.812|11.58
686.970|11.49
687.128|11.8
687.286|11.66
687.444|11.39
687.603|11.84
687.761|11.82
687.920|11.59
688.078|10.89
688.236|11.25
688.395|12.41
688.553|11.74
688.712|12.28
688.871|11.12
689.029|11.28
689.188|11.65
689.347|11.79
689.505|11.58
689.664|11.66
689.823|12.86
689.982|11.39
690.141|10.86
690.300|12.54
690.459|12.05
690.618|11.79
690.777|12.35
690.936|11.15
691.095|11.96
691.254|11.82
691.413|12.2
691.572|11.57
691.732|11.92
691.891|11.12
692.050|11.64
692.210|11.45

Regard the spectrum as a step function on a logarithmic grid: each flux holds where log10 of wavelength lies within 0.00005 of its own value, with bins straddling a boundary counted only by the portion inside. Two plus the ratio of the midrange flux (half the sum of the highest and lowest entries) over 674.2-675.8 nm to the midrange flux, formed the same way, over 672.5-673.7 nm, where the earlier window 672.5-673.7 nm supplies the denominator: 2.95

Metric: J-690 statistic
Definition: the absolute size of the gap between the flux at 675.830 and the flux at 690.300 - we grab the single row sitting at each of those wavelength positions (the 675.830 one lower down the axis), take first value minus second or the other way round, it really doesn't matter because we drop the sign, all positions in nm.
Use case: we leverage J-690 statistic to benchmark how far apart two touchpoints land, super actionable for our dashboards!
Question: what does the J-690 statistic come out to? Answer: 1.8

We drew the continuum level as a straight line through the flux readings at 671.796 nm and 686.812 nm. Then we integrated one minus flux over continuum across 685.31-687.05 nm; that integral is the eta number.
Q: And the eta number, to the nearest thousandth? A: 0.013 nm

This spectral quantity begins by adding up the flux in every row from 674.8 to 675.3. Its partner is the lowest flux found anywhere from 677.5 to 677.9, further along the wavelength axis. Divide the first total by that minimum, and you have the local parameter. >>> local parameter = 2.99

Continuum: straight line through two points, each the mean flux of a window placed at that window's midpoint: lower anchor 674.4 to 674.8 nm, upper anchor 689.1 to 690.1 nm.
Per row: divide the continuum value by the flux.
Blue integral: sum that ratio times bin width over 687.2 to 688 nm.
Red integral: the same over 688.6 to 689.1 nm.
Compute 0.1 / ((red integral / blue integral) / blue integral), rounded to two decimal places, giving 0.13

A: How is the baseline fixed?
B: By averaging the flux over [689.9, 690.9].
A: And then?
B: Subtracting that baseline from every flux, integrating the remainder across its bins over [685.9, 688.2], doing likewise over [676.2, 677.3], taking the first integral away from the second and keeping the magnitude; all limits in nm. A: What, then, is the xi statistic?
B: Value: 0.1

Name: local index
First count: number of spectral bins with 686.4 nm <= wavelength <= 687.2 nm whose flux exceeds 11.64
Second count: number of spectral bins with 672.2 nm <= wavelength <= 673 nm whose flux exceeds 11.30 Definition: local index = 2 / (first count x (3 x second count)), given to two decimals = 0.17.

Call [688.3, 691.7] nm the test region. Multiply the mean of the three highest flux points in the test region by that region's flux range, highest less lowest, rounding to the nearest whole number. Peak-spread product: 25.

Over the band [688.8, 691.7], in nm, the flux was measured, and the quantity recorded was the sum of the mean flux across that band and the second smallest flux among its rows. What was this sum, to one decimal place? 22.9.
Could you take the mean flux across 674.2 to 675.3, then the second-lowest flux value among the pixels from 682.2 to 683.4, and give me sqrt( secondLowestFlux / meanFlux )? 0.994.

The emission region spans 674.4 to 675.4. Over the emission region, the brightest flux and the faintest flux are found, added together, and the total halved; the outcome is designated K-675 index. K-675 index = 11.0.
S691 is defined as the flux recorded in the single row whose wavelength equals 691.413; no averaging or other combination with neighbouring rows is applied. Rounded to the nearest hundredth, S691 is 12.20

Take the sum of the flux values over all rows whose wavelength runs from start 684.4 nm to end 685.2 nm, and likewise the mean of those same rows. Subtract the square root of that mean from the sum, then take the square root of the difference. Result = 7.30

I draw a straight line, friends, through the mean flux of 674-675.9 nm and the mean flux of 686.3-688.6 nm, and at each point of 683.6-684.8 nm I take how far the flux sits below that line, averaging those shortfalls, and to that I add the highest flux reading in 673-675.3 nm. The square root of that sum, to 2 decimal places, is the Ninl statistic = 3.54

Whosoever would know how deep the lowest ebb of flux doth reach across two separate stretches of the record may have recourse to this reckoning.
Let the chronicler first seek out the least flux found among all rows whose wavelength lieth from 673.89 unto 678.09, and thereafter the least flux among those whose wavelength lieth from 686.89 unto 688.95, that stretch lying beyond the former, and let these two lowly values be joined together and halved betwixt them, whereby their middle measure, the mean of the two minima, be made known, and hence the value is 10.7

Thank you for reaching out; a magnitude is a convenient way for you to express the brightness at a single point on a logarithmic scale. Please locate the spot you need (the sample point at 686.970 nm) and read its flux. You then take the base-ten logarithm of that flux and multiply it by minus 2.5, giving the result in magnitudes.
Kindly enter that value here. -2.65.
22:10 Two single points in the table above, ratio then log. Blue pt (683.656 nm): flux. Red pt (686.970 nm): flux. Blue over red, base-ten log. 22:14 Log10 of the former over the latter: 0.000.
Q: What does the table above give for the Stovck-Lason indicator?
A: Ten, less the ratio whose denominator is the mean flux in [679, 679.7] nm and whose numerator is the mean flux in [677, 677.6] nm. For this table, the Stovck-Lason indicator 9.02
